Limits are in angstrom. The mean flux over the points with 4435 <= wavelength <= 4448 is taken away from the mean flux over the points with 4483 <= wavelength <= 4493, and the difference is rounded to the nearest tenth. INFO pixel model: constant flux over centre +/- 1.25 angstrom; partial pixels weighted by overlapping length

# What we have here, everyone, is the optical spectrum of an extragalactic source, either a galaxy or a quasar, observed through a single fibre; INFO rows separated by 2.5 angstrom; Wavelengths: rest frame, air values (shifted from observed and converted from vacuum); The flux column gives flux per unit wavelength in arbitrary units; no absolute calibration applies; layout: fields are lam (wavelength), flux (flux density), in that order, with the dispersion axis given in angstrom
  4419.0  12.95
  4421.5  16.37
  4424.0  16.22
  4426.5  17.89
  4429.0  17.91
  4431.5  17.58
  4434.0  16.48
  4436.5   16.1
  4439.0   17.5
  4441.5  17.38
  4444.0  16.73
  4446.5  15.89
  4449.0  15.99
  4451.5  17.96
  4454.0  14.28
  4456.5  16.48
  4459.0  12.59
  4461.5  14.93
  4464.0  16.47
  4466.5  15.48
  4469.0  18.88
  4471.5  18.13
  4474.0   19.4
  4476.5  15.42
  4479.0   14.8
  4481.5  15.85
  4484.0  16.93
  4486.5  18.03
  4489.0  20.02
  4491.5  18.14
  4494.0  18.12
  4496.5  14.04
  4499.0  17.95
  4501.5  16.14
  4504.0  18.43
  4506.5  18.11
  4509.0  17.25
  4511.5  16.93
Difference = 1.6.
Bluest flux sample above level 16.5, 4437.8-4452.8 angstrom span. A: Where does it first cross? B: 4439.0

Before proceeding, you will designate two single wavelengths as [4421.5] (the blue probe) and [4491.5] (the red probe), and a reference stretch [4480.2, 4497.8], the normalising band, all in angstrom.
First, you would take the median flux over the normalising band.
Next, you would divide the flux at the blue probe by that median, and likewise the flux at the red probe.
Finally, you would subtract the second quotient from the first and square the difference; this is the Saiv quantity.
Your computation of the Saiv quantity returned 0.010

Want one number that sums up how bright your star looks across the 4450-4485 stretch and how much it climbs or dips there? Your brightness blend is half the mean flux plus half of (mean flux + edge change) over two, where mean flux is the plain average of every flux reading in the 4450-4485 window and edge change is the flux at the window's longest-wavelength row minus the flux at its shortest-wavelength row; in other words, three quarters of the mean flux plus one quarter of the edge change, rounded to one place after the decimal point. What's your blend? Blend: 11.9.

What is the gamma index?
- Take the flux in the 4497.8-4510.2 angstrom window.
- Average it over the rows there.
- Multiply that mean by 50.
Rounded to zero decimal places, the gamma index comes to 879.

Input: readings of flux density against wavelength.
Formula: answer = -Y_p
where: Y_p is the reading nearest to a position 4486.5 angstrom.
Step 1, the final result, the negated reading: -18.0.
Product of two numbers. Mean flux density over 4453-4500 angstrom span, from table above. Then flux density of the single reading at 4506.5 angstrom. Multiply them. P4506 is 301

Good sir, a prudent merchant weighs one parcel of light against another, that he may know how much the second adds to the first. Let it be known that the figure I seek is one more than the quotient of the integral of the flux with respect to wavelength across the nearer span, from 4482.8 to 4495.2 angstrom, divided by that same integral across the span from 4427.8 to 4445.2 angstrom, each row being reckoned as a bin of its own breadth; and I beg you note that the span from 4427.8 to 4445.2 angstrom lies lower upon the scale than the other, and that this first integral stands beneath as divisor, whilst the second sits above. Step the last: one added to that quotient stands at 1.76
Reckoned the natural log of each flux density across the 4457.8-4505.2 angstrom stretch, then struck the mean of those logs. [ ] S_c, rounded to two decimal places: 2.82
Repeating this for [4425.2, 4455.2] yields 2.82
